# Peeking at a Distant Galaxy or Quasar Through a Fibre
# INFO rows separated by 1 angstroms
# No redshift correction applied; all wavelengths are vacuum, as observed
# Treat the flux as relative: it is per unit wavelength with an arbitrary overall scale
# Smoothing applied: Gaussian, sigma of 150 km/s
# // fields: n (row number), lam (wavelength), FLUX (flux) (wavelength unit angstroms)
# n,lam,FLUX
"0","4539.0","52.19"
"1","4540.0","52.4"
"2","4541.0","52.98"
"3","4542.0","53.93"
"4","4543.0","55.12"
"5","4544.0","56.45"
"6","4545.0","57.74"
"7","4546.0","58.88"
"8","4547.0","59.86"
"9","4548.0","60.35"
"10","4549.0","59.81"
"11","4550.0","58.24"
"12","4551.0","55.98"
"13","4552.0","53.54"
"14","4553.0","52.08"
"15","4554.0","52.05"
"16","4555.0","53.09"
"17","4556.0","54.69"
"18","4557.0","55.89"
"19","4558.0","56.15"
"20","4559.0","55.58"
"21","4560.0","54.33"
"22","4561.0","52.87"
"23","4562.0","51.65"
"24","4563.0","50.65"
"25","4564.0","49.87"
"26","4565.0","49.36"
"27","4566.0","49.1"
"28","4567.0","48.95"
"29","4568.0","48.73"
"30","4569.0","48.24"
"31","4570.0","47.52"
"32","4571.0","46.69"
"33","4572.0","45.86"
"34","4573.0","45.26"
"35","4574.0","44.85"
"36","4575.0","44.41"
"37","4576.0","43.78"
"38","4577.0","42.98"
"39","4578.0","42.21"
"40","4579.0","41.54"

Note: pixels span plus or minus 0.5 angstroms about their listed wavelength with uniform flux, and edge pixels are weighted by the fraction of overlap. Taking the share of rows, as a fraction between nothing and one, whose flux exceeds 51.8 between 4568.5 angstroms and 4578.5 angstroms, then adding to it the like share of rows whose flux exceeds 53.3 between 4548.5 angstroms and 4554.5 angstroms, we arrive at 0.67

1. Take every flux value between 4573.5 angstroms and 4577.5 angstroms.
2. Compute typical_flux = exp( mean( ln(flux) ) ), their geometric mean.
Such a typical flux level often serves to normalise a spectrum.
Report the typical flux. 44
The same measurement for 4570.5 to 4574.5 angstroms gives 46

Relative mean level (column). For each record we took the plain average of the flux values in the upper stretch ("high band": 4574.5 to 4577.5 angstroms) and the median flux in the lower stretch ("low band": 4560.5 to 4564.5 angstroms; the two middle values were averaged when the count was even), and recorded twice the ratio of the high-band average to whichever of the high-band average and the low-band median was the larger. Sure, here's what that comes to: 1.71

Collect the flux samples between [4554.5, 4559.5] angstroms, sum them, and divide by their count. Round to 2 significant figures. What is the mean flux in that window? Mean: 55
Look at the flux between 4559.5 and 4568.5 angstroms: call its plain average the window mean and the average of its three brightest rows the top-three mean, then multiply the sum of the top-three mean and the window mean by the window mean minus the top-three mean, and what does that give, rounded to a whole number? -242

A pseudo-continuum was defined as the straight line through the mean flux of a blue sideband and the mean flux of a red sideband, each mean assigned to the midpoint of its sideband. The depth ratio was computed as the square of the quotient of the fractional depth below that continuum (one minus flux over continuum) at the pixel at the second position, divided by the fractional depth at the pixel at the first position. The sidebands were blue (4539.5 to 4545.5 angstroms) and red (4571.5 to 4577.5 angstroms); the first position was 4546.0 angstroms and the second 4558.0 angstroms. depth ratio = 1.7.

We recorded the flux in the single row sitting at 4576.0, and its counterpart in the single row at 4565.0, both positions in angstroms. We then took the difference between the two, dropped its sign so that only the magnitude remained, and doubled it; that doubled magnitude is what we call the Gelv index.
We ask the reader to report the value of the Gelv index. 11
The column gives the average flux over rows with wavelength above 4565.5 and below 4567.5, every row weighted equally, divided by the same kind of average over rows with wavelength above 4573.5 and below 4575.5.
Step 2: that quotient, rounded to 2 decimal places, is 1.10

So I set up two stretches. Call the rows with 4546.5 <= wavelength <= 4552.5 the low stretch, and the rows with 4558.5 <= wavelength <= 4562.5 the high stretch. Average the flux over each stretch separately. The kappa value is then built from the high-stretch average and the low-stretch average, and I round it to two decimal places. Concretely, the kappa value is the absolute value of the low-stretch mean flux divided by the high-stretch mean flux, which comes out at 1.08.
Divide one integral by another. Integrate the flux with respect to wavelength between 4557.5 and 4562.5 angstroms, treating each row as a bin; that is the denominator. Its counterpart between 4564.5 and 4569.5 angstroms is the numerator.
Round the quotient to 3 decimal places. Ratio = 0.903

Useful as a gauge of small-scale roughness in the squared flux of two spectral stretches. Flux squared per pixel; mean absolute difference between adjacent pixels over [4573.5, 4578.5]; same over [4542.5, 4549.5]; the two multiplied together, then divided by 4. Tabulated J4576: 1601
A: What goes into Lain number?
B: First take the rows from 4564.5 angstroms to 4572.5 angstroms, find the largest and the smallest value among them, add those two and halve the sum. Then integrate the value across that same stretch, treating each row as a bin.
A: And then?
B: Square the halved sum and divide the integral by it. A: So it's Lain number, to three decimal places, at 0.170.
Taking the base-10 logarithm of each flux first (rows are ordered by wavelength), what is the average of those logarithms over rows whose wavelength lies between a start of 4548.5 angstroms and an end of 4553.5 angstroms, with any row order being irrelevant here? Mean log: 1.75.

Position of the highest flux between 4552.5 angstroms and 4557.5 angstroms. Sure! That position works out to 4557.0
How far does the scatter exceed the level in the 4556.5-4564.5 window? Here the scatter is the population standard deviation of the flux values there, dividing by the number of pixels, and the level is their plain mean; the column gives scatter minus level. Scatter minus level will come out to -51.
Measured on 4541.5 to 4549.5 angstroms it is -56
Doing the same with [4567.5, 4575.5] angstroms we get -45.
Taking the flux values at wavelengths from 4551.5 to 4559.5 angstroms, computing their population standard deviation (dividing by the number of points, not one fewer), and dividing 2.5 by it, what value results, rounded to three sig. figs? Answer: 1.60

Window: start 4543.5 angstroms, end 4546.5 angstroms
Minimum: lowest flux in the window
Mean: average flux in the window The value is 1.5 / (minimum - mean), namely -1.2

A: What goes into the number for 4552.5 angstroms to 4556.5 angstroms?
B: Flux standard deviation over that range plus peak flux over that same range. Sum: 56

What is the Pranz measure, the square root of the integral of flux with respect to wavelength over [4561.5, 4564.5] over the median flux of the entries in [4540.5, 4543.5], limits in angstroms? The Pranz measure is 1.68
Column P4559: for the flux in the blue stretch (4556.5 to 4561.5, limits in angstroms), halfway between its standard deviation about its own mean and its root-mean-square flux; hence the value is 28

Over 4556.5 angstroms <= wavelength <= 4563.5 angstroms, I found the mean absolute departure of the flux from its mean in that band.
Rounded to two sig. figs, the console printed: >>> 1.8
